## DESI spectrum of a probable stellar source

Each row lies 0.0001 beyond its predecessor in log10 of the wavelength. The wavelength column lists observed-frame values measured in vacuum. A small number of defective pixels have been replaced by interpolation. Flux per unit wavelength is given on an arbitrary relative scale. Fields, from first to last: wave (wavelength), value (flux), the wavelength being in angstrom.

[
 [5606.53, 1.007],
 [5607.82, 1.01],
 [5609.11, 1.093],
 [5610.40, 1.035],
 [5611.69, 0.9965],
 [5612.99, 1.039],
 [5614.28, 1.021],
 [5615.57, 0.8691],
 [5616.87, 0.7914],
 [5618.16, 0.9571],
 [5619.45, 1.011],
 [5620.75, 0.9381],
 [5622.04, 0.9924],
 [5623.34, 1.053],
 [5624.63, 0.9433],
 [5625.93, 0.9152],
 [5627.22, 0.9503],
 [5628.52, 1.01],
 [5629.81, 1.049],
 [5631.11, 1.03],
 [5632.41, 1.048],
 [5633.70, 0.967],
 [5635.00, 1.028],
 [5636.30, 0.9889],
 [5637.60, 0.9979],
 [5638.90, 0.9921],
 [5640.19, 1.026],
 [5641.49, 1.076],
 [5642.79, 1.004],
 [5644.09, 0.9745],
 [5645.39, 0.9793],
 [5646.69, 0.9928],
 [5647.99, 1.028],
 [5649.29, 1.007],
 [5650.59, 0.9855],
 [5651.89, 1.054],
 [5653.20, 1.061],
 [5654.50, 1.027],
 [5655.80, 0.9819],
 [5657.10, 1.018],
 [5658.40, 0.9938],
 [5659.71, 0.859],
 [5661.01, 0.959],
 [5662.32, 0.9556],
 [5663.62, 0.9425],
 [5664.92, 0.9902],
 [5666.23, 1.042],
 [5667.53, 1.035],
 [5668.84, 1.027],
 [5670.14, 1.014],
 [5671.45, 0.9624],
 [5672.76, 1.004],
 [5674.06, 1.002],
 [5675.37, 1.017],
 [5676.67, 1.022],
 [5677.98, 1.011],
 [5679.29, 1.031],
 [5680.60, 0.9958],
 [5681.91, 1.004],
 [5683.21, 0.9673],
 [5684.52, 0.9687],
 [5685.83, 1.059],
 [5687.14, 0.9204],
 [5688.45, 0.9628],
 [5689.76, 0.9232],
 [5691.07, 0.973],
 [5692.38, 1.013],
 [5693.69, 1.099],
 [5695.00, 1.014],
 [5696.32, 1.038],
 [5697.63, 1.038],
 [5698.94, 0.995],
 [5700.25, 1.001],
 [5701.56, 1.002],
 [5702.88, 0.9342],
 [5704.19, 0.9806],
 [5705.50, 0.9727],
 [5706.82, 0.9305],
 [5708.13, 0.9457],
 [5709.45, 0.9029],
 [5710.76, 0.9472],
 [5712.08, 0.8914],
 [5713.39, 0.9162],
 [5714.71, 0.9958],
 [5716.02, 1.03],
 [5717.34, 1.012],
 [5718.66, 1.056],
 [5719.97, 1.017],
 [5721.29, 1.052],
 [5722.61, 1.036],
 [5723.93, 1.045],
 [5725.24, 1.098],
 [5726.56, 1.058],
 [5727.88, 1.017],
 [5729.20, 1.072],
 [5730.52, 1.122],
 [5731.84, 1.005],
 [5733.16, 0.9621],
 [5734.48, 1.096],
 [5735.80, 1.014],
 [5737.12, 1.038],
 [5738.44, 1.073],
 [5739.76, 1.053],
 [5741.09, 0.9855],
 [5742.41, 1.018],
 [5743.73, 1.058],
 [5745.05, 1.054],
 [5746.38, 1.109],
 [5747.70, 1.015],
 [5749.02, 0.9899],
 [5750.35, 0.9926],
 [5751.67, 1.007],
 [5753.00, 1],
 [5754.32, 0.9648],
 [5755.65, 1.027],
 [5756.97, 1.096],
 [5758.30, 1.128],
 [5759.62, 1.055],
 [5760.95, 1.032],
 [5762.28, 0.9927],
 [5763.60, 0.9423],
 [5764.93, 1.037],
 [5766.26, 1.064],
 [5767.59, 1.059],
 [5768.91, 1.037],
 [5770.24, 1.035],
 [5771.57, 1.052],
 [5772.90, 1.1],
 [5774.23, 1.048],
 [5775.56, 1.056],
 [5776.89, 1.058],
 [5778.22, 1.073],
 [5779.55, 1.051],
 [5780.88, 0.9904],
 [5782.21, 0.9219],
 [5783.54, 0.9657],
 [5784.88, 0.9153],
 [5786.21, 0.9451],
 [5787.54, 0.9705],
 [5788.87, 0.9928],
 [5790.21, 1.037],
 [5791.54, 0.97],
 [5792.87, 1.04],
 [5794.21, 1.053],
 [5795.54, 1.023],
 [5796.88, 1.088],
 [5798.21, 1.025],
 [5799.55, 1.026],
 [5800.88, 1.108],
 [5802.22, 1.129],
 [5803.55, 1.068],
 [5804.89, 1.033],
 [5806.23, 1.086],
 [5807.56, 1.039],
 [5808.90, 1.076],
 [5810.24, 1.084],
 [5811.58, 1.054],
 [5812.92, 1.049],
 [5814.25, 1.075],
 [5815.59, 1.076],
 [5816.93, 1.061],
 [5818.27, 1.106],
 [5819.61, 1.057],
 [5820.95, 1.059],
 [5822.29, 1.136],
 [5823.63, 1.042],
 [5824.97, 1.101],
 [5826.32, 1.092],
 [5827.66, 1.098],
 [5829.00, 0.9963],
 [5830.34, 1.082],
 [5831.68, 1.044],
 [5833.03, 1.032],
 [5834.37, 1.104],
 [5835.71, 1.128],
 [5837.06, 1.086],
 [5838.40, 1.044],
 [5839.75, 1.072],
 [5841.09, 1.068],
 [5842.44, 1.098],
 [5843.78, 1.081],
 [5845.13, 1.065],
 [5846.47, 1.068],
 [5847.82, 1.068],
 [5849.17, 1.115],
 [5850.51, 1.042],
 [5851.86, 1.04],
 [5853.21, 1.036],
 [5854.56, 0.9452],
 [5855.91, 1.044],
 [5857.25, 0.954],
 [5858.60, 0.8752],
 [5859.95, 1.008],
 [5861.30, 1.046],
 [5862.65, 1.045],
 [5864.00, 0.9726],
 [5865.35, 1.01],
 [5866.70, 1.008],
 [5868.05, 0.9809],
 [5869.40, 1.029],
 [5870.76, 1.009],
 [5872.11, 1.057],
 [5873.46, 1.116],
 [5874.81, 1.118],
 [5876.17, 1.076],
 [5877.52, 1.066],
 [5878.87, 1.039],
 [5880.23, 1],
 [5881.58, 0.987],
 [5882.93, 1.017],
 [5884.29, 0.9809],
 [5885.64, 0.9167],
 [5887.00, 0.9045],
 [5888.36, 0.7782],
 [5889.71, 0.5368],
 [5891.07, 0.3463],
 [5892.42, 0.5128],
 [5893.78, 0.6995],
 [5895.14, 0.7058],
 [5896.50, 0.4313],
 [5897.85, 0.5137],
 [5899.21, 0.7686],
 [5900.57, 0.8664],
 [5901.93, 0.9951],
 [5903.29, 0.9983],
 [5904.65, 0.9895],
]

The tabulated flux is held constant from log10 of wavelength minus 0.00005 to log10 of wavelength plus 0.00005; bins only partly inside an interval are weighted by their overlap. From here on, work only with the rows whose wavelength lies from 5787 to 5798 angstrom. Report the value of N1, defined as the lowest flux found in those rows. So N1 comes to 0.97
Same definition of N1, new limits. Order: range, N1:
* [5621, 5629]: 0.9152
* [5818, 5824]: 1.042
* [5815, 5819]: 1.061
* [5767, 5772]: 1.035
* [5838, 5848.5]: 1.044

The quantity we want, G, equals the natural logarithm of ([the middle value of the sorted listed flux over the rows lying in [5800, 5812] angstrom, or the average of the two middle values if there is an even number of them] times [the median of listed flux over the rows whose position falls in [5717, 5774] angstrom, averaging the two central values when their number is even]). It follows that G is 0.11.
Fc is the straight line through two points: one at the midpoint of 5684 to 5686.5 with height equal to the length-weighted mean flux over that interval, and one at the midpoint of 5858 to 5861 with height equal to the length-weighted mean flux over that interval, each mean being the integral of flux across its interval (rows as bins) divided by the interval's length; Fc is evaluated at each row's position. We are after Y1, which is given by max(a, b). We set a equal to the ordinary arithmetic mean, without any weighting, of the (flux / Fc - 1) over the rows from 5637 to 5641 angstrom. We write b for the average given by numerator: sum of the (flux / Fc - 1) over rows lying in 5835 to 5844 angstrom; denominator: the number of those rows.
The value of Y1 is 0.125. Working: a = -0.02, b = 0.12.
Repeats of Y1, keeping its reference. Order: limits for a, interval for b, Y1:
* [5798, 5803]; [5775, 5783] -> 0.098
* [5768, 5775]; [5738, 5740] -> 0.070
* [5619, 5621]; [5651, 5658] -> 0.003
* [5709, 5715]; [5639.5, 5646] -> -0.017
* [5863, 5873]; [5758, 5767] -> 0.059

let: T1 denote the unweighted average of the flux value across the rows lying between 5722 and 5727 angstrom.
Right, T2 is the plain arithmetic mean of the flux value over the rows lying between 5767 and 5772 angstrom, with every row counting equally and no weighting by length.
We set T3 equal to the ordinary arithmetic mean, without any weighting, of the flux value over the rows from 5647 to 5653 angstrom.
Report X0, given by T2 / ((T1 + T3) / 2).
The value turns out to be 1.01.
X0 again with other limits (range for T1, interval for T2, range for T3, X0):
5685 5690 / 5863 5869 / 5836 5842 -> 0.98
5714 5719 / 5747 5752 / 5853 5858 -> 0.99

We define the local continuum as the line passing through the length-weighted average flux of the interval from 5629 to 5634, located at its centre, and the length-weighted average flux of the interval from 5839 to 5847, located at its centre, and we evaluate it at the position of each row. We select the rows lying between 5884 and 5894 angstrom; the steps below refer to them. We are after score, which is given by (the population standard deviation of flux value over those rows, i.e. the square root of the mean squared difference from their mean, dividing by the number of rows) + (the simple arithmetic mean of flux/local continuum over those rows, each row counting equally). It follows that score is 0.87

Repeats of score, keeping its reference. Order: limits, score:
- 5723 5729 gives 1.03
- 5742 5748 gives 1.03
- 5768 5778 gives 1.02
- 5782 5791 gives 0.95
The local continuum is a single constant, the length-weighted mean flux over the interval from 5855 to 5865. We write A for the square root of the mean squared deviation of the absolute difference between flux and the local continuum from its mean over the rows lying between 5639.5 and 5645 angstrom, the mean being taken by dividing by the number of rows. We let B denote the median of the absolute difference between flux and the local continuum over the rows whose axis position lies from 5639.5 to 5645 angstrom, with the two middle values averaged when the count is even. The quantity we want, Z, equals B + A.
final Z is 0.05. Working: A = 0.028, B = 0.026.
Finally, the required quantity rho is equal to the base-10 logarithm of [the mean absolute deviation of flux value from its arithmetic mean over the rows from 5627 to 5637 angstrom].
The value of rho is -1.52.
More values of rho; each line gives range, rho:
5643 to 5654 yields -1.55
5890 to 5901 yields -0.81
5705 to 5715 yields -1.56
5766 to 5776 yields -1.87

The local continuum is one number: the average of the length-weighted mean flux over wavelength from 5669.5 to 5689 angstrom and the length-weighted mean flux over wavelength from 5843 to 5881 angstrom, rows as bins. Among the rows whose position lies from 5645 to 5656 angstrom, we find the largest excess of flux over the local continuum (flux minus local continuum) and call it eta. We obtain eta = 0.047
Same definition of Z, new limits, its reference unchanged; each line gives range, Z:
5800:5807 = 0.13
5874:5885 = 0.08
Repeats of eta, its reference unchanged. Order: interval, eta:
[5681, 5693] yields 0.045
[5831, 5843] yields 0.114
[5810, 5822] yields 0.092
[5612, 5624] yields 0.039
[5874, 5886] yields 0.104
